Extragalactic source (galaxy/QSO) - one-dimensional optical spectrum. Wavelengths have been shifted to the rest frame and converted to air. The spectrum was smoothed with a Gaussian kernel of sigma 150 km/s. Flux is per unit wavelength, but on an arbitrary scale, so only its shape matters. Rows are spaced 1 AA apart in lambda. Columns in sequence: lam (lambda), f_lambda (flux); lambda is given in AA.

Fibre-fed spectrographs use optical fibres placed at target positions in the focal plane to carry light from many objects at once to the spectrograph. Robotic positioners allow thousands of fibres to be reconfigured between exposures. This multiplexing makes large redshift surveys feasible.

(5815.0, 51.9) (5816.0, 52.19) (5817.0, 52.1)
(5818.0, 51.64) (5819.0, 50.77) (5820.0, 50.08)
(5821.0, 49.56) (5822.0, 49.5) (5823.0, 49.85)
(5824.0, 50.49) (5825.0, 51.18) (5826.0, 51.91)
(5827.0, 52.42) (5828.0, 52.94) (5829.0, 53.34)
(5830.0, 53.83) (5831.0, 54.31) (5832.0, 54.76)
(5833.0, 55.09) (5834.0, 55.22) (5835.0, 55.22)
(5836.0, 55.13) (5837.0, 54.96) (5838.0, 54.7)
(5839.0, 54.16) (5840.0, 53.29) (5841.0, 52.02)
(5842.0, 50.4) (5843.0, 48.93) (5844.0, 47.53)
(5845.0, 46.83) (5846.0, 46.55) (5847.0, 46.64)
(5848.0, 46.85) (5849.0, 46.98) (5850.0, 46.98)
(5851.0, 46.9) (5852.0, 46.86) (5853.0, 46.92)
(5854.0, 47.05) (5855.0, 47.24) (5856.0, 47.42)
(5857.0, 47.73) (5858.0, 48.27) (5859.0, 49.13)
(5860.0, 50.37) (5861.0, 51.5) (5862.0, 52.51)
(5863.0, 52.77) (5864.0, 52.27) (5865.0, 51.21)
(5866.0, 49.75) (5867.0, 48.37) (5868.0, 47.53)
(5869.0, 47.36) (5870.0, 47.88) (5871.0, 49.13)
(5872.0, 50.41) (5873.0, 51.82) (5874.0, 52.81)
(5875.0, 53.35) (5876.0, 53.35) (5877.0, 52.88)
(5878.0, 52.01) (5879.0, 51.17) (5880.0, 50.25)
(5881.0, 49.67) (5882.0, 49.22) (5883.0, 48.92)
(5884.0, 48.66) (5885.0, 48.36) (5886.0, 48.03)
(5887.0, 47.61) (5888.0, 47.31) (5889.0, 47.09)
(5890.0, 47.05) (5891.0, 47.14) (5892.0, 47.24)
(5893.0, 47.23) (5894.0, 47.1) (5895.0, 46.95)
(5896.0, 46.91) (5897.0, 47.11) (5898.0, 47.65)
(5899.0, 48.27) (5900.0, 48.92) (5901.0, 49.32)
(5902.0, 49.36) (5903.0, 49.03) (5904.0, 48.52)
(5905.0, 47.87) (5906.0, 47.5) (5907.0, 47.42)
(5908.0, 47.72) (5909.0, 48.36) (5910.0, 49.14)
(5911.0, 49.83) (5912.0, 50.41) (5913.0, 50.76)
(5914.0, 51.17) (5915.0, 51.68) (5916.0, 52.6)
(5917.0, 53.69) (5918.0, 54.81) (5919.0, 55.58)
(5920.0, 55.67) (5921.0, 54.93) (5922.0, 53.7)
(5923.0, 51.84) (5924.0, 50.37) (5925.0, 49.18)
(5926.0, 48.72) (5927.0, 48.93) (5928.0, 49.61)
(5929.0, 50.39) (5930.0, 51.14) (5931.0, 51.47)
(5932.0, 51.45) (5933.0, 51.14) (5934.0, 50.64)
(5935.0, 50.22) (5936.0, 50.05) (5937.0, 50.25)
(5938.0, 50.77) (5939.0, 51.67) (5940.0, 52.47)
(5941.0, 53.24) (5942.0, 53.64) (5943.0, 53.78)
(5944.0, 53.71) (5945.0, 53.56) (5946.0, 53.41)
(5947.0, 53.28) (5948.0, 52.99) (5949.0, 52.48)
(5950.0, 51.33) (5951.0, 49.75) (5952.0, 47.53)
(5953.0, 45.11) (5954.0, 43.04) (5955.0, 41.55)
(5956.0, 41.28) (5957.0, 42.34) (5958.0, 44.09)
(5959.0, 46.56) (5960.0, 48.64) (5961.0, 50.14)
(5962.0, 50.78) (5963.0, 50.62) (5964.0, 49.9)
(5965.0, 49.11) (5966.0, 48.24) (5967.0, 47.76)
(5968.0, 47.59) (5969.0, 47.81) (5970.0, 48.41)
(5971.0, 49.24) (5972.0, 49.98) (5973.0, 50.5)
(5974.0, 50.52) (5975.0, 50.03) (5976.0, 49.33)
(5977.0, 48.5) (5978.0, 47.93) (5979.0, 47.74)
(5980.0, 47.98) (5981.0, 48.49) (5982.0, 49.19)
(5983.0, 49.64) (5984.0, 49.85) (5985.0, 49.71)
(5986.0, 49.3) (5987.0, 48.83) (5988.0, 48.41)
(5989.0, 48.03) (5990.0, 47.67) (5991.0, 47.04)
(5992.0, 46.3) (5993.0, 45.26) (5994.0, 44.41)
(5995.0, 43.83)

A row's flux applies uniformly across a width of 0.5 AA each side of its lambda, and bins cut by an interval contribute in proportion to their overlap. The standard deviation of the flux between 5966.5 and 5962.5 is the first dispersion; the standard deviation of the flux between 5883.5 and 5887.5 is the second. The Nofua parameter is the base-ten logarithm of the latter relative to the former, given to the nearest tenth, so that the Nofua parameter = -0.4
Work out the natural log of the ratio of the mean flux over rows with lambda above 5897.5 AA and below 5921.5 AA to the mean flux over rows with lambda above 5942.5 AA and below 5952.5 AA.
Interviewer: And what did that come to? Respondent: -0.03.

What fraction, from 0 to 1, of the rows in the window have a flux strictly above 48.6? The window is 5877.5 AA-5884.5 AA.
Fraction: 1.00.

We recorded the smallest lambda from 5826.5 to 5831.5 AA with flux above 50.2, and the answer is 5827.0 AA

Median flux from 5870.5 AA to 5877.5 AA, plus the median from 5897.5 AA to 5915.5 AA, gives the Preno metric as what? 101.8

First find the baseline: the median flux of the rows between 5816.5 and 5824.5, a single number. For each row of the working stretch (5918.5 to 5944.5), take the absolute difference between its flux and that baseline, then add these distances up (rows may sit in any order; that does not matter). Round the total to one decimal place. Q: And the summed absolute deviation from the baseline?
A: 47.2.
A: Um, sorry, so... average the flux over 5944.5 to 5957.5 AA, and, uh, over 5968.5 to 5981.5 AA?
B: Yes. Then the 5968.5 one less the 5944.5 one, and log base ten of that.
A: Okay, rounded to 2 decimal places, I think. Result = -0.17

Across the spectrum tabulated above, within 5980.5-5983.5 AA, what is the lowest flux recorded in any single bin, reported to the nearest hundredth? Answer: 48.49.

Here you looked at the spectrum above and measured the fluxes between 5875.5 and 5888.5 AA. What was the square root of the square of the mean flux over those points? 49.8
